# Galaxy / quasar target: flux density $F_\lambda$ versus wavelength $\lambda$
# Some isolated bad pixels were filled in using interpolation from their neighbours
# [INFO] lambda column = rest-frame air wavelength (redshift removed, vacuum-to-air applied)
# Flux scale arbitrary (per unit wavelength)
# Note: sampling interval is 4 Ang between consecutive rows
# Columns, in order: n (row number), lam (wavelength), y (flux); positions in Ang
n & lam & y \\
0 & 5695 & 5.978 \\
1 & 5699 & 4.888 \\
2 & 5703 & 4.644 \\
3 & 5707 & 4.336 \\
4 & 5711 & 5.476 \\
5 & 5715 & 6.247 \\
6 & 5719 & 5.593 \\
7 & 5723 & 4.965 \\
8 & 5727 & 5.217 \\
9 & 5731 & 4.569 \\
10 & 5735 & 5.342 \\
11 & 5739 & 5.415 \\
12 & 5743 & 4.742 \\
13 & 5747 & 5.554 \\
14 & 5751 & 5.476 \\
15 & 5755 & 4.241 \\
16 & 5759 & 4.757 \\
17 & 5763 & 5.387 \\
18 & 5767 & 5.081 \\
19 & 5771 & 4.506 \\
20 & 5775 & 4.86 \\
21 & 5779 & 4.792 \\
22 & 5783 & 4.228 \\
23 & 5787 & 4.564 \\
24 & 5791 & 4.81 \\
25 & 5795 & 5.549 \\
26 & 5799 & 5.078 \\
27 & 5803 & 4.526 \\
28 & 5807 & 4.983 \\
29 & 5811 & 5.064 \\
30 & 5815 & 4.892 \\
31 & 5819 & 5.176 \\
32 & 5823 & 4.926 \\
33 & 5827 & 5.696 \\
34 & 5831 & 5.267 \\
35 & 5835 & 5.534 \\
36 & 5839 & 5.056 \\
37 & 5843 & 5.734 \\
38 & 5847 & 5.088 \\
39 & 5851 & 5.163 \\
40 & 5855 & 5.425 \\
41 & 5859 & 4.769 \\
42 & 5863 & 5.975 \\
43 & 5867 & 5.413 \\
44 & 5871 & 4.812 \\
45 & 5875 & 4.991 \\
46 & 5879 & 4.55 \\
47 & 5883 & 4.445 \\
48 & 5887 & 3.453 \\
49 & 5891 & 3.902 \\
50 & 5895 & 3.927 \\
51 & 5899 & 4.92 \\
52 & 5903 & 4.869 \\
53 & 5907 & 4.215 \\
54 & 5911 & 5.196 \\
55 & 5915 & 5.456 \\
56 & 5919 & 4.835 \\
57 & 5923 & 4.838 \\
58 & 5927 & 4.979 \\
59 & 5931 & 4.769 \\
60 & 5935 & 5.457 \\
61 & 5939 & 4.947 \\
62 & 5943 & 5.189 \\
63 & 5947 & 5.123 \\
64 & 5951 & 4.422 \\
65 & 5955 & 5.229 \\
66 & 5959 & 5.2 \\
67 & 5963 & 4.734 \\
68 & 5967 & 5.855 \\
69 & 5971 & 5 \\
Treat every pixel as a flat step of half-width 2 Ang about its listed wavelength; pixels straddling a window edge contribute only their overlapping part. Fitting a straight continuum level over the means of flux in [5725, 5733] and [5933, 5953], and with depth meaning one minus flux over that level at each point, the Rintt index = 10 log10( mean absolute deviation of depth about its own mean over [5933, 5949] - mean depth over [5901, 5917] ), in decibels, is -18.4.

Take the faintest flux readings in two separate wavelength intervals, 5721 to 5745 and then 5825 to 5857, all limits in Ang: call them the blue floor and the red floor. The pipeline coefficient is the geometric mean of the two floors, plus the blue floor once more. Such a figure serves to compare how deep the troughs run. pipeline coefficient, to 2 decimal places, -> 9.38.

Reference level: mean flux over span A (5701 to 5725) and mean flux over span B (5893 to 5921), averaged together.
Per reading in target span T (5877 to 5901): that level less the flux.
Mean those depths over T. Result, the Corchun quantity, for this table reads 0.79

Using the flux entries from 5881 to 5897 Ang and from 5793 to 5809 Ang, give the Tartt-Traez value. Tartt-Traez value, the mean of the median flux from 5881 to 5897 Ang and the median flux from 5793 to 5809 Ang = 4.47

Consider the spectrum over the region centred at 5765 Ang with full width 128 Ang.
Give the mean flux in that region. 5.02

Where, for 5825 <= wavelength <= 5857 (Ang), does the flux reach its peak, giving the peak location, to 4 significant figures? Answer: 5843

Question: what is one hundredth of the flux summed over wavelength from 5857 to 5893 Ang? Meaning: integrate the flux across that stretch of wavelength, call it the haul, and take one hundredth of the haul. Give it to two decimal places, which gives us 1.69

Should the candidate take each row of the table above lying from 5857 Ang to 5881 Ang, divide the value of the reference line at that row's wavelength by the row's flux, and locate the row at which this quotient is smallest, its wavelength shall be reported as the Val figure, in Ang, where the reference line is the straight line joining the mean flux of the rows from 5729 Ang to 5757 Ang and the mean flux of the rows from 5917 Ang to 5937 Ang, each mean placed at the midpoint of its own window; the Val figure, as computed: 5863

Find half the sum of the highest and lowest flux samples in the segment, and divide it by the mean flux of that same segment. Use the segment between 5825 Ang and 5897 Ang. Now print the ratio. 0.95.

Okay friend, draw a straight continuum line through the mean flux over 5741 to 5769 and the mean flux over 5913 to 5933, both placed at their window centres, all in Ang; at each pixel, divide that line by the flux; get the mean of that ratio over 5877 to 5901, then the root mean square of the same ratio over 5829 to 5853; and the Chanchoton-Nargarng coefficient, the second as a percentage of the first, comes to 79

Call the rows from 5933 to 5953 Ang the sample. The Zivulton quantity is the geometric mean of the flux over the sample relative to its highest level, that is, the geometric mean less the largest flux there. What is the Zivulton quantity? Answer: -0.44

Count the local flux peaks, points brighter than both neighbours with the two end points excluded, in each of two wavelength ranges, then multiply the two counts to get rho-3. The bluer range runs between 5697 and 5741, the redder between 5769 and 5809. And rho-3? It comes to 4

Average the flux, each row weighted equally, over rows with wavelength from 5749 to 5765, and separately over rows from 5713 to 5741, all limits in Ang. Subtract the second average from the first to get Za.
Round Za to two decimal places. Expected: -0.37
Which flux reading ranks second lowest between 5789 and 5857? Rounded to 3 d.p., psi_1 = 4.810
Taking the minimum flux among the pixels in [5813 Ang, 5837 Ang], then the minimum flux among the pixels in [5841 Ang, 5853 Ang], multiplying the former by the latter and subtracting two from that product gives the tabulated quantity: 22.9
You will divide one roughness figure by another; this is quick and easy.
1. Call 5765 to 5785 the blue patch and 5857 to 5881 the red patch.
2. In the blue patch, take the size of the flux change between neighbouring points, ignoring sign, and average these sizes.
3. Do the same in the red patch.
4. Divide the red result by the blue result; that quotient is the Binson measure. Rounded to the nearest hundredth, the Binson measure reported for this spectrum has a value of 1.53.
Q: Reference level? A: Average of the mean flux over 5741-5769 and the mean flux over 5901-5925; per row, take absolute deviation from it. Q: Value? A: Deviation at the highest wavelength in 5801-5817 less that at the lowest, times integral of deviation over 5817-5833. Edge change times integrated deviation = -1.9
